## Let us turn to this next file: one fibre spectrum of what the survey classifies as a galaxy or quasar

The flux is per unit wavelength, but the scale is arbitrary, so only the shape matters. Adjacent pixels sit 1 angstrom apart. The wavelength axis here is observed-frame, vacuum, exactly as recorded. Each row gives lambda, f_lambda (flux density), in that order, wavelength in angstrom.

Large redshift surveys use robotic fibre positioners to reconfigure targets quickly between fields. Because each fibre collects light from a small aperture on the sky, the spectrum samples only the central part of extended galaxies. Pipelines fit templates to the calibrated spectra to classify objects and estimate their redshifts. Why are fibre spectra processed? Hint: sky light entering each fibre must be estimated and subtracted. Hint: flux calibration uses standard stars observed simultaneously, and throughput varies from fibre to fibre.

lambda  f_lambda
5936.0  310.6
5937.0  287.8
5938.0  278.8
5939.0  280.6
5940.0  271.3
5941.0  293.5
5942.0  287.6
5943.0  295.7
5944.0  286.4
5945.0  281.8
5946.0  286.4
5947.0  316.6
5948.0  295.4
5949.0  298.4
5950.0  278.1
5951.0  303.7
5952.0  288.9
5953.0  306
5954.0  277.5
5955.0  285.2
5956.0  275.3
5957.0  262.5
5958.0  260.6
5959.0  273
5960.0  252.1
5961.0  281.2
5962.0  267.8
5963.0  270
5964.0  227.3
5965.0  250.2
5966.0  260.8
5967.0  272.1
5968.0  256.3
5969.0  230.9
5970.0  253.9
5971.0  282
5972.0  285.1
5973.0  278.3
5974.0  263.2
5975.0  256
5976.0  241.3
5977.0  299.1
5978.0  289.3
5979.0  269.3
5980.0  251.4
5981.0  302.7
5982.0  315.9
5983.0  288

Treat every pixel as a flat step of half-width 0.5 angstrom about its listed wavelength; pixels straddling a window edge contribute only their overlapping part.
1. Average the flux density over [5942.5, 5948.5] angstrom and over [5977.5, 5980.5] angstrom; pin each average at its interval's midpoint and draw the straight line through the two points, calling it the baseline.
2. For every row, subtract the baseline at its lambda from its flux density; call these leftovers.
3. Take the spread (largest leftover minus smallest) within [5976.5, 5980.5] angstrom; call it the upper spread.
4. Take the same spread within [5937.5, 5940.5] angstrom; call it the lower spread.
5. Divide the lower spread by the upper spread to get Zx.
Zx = 0.19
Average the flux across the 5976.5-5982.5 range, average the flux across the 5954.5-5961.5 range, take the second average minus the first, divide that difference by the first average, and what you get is -0.06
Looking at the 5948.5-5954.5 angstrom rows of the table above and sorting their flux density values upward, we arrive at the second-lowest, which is 278.1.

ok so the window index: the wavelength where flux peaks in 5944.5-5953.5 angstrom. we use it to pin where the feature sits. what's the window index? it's 5947.0 angstrom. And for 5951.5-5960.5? 5953.0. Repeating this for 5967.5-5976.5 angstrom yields 5972.0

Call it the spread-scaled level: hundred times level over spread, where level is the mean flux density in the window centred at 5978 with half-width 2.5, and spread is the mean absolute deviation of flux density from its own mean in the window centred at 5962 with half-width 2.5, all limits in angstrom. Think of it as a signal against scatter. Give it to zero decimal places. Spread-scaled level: 1690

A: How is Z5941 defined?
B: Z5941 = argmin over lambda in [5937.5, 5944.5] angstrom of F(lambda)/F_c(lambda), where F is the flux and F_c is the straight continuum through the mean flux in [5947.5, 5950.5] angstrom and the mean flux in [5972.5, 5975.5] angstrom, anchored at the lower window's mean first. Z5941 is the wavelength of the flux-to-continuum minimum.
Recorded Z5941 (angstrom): 5940.0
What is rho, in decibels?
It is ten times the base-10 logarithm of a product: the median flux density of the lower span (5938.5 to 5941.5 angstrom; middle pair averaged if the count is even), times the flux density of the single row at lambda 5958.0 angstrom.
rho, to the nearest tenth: 48.6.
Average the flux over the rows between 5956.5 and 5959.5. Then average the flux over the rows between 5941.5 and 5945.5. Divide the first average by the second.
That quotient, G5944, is 0.92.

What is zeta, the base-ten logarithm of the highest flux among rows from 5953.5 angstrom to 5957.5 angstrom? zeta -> 2.46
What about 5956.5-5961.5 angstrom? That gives 2.45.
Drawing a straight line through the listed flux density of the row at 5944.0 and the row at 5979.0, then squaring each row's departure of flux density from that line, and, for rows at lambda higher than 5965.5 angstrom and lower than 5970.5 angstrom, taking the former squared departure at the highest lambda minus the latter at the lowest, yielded 171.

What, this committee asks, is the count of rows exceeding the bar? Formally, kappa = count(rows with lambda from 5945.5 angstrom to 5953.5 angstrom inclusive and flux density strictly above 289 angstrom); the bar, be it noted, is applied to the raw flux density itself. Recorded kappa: 5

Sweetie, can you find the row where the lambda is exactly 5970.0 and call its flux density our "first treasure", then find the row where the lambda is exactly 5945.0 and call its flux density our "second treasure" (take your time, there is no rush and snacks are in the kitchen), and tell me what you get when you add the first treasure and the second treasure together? 536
